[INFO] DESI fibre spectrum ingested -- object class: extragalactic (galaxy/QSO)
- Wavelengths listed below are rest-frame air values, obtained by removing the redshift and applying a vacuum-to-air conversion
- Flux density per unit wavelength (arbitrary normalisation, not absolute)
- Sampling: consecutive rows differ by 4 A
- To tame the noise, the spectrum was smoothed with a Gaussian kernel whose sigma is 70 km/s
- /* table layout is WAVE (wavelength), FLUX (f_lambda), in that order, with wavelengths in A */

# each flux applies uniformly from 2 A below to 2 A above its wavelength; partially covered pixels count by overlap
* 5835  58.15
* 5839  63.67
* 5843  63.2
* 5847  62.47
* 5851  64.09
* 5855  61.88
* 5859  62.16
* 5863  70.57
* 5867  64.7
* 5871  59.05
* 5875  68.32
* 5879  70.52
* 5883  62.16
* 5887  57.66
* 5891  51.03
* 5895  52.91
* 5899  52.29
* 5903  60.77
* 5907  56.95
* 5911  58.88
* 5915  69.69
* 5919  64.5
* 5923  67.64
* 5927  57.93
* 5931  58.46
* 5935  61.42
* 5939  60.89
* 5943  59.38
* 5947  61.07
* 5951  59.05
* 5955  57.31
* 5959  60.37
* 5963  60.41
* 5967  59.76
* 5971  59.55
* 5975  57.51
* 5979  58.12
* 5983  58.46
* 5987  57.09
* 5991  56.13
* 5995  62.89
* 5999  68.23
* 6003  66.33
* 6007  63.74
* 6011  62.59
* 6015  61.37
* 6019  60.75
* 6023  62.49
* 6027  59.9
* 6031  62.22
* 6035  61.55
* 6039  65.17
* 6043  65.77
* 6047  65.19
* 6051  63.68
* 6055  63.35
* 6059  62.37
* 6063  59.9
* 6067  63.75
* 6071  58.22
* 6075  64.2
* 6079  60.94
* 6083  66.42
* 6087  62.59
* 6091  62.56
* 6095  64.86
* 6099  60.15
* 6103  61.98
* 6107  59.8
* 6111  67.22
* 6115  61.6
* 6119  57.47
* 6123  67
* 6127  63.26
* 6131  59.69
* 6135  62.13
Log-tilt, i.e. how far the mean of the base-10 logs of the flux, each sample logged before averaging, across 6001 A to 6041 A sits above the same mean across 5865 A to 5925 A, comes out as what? 0.012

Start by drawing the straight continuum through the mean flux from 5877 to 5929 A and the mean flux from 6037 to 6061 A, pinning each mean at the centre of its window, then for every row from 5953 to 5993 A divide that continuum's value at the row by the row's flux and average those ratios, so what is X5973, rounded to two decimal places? 1.06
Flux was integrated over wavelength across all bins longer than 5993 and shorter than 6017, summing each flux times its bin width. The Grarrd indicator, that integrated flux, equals 1541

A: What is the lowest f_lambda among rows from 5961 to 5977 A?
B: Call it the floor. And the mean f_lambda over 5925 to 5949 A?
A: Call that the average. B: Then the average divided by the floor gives 1.04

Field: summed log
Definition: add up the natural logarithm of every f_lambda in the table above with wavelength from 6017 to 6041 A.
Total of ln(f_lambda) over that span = 24.8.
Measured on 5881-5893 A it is 12.1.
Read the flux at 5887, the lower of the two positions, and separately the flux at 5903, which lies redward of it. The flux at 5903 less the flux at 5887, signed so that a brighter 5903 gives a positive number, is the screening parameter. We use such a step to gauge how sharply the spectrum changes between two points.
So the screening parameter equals 3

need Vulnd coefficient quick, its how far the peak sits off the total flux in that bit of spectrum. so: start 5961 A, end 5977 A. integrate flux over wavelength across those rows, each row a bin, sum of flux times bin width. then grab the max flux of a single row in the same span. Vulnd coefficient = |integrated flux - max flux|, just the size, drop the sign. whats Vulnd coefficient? 889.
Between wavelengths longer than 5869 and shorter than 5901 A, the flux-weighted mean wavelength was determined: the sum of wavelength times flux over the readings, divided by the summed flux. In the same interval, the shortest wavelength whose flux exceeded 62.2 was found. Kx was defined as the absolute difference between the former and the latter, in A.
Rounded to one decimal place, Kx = 9.2 A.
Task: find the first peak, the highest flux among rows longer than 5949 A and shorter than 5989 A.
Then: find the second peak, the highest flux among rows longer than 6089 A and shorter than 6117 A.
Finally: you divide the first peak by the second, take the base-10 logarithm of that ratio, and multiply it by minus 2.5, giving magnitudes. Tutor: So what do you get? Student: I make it 0.12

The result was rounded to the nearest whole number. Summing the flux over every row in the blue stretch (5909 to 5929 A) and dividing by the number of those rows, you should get 64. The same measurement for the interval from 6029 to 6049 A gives 64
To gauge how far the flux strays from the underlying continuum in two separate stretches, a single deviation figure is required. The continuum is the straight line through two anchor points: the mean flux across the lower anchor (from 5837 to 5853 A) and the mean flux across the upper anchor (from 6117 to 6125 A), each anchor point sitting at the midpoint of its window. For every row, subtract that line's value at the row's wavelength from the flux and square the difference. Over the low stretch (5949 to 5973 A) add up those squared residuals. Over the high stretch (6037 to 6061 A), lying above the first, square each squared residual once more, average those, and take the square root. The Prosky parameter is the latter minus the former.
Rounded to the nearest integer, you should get -73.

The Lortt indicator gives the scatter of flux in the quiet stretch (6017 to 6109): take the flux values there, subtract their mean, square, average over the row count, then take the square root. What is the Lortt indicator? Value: 2.1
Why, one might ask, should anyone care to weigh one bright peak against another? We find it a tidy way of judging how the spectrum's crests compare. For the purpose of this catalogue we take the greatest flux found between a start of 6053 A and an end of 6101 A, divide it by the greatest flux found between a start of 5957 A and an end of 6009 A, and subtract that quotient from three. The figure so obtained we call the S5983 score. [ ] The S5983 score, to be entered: 2.03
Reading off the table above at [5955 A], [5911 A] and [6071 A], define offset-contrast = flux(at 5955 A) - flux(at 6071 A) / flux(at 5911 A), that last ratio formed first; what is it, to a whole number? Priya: 56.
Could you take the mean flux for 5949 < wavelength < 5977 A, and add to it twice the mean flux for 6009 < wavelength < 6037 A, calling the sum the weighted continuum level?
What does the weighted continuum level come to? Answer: 182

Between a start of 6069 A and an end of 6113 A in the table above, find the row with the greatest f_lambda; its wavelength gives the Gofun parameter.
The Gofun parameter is 6111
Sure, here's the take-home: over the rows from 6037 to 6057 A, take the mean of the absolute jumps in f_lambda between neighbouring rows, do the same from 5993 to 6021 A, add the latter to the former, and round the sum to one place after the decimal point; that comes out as 2.9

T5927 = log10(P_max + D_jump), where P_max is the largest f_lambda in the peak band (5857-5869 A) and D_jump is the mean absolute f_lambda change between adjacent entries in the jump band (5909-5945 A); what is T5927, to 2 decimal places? 1.87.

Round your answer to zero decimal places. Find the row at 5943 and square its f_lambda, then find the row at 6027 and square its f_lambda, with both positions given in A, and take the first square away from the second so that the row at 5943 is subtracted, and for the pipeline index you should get 62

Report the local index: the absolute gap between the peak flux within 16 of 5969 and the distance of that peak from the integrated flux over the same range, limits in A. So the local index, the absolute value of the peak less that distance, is 1765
